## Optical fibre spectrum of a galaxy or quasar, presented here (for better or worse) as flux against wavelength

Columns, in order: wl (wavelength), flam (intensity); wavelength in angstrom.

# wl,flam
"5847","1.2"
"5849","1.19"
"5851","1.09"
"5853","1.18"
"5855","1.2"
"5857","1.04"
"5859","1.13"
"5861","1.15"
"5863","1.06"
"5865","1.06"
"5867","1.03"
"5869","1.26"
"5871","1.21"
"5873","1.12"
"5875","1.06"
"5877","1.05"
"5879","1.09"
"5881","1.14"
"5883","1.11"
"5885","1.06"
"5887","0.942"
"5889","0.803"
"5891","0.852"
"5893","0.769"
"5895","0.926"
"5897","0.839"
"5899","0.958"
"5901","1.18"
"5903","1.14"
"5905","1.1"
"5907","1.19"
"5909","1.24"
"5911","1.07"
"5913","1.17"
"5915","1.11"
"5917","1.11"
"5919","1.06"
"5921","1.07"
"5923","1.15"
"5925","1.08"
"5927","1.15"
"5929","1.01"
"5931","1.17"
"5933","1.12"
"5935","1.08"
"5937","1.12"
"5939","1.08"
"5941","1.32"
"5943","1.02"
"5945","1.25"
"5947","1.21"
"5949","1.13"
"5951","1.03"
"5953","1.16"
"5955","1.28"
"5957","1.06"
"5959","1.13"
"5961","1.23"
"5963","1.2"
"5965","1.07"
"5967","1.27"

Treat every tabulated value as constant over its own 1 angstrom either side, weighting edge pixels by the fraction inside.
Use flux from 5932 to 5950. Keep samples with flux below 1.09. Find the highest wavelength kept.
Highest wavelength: 5943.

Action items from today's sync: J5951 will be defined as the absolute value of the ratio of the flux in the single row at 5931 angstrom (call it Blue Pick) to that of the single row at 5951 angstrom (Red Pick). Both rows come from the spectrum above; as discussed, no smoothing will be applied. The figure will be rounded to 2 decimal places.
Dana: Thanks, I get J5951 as 1.14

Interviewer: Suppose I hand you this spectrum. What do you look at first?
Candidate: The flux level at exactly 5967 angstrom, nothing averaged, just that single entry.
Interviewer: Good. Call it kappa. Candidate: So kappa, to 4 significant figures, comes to 1.270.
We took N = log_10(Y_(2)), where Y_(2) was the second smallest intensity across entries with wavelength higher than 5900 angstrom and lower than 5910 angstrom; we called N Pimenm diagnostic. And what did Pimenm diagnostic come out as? 0.057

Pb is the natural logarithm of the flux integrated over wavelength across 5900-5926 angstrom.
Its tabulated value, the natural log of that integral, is 3.38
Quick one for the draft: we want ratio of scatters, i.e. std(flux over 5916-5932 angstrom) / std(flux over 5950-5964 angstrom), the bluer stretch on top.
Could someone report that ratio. 0.6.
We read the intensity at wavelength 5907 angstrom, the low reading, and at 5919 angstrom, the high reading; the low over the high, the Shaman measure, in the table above 1.1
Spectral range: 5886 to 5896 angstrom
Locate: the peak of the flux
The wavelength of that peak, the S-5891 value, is 5887 angstrom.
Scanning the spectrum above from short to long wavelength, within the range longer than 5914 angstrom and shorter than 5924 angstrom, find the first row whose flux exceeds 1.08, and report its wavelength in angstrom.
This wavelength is 5915 angstrom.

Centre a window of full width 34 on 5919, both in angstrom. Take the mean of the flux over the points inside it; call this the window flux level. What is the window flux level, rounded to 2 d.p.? 1.12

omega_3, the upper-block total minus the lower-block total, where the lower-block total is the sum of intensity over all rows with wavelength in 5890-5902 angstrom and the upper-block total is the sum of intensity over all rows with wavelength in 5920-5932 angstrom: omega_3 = 1.1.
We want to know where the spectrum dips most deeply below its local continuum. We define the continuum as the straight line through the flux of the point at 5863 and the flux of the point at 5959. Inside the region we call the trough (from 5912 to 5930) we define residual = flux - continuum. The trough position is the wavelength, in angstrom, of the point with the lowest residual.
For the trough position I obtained 5929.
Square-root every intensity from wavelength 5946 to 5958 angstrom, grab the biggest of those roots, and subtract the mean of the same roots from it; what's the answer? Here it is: 0.062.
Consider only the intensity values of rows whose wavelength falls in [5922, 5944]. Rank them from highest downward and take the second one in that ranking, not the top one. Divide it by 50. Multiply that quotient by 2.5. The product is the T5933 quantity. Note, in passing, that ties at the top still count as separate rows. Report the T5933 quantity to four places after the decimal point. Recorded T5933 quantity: 0.0585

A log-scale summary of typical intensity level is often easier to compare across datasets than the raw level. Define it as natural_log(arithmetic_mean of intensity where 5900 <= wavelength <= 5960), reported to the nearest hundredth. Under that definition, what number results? 0.12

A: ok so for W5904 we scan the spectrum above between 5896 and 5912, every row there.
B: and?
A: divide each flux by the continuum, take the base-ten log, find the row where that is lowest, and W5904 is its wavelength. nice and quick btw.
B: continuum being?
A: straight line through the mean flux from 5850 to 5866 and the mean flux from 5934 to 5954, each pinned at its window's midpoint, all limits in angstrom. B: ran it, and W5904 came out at 5897 angstrom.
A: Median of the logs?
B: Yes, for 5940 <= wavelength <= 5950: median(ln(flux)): 0.19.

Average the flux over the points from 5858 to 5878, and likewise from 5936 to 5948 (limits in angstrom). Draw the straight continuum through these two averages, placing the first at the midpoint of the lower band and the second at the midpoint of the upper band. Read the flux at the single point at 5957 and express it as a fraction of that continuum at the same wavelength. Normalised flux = 0.90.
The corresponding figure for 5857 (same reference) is 0.94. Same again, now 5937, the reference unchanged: 0.96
